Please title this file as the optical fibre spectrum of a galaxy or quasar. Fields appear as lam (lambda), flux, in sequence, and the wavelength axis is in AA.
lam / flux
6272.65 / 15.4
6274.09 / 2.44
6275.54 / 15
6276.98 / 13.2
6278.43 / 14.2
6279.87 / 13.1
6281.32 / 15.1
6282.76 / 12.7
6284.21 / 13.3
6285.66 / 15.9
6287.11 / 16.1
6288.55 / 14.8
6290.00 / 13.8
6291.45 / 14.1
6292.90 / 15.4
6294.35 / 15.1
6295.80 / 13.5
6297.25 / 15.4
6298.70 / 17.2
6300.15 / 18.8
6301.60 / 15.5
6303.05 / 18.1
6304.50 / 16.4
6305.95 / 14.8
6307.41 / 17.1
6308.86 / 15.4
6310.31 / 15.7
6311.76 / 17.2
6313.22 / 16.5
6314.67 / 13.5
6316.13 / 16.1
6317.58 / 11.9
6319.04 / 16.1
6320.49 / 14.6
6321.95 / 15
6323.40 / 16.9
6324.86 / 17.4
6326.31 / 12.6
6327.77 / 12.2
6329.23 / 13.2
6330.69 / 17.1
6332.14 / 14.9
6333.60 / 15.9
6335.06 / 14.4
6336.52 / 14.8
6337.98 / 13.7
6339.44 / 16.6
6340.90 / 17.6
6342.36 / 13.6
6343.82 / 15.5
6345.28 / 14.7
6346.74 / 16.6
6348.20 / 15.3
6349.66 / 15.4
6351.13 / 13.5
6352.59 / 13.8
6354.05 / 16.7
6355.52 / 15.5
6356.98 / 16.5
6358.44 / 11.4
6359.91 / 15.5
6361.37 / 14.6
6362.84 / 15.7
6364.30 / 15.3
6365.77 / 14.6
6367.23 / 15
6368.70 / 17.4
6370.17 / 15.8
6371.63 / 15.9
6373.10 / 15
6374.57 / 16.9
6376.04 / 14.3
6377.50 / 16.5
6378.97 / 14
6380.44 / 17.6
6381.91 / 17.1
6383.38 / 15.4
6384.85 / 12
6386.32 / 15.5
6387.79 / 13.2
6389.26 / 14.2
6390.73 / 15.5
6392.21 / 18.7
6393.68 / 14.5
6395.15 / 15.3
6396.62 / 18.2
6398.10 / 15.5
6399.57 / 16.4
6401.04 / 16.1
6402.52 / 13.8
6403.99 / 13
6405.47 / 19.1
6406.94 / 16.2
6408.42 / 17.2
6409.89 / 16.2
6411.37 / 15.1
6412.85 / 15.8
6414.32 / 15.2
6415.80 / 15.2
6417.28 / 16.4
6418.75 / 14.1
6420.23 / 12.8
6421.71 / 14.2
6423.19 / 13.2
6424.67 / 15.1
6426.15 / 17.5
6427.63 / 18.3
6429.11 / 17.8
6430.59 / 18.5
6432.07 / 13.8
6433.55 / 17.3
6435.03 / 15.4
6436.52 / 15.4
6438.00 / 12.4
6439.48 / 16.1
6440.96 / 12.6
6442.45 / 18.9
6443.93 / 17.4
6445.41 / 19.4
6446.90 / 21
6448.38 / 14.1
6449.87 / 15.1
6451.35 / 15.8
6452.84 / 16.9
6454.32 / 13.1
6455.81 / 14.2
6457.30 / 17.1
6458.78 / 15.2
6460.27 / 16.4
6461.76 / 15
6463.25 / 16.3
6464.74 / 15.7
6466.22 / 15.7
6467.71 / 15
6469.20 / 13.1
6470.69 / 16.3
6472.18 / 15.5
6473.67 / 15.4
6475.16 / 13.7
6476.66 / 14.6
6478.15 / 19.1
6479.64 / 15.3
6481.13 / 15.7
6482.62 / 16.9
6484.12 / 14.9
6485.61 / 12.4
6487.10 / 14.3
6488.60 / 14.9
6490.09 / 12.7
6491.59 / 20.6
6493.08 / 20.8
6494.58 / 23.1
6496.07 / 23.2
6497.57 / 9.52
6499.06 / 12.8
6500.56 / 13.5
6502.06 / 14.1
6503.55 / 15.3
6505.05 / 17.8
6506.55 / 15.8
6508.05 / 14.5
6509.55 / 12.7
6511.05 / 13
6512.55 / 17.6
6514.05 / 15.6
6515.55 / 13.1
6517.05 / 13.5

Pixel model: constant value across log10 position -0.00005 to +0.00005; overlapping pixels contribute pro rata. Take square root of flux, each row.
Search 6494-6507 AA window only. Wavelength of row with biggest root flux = 6496.07 AA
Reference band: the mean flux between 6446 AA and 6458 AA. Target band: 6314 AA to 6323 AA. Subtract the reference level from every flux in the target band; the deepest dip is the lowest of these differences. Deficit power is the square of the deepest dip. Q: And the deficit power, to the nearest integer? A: 16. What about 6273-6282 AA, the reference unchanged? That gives 182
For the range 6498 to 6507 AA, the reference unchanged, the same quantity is 10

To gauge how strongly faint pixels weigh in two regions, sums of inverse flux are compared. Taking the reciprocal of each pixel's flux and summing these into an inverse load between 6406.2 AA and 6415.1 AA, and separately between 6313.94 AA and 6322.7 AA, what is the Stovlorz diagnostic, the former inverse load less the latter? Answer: -0.04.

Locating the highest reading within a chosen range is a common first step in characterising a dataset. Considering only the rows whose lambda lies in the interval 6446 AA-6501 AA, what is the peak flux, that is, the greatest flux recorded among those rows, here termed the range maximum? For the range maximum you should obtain 23.2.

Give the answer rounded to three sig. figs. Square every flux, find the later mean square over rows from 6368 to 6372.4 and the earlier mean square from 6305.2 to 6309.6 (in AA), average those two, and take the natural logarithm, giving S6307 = 5.56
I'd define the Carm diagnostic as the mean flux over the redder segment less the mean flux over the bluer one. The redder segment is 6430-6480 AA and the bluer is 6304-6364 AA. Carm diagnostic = 0.62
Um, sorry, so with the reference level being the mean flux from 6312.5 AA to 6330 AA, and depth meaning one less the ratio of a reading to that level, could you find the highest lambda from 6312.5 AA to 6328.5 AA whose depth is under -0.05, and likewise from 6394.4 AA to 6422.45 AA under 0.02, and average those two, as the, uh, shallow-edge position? 6371.1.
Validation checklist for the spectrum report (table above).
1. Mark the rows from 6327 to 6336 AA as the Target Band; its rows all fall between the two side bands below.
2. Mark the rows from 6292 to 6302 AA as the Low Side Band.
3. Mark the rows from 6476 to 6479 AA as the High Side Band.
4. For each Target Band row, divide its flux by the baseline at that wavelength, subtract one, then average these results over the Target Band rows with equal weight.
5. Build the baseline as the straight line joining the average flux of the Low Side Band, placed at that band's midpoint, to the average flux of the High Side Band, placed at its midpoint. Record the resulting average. -0.088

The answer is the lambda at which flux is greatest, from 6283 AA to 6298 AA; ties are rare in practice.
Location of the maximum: 6287.11 AA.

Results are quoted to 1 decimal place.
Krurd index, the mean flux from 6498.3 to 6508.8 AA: 14.8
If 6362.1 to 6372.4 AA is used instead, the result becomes 15.7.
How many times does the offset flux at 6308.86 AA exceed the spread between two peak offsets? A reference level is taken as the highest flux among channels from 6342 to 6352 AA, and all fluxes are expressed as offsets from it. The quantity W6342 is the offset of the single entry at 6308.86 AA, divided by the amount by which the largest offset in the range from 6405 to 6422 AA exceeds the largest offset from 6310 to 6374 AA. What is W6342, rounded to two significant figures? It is -0.80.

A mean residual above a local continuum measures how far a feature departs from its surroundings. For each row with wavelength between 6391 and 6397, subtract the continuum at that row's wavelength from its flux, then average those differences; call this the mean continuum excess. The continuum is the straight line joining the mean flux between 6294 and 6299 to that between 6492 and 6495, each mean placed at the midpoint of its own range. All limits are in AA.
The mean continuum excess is -1.9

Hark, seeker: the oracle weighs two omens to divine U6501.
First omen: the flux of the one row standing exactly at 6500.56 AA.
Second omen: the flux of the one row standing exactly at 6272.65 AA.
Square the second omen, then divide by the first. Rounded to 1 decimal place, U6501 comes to 17.6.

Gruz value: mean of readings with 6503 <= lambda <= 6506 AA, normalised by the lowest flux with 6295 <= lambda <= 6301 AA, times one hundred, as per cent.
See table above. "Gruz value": 123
